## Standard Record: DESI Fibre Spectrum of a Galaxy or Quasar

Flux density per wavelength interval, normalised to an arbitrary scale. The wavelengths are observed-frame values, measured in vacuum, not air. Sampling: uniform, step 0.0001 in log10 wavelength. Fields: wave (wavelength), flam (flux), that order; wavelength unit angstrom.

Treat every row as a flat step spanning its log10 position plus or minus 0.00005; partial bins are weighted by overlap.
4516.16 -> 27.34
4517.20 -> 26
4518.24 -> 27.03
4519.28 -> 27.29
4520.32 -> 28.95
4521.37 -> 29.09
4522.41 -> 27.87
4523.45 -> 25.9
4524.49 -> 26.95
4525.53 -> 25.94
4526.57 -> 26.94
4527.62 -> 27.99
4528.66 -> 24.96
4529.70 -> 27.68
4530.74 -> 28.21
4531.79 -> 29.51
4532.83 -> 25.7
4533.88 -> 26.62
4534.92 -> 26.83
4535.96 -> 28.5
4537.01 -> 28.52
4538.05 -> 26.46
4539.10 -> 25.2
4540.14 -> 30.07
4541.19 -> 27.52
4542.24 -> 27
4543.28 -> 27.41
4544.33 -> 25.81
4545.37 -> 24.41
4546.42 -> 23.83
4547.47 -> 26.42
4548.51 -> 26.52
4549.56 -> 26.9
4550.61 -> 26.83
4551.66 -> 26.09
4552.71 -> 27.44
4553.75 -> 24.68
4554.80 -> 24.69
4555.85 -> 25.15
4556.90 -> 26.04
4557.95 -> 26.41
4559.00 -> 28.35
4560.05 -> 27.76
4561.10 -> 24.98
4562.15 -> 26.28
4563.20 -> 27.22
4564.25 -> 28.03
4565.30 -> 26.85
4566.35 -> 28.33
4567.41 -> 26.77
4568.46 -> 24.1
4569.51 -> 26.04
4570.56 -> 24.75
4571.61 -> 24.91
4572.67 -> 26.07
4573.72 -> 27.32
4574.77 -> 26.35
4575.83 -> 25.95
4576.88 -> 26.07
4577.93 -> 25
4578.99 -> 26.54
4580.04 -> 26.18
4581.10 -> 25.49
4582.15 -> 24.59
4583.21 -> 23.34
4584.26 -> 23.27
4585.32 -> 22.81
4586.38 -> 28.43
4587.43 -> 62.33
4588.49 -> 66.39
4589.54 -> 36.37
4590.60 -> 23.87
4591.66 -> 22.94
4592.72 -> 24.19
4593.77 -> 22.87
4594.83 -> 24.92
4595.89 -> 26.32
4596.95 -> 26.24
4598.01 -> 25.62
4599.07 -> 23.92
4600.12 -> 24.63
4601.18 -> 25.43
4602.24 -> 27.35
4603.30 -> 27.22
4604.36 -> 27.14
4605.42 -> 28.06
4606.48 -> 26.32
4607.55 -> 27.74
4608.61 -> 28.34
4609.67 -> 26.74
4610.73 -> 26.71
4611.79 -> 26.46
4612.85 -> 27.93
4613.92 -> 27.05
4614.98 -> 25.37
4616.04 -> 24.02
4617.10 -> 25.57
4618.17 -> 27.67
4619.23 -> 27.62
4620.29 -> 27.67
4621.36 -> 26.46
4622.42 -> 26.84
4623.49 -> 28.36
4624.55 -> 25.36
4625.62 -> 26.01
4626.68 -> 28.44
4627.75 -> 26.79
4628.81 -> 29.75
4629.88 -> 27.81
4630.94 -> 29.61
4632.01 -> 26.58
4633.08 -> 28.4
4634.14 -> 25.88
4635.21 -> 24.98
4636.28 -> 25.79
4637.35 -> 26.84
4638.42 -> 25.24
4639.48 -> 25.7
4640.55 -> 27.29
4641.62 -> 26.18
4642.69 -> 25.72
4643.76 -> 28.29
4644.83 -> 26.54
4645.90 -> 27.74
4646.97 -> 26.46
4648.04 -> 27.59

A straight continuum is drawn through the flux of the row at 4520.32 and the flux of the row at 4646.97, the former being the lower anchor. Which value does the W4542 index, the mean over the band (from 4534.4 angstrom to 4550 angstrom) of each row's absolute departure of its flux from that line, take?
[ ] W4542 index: 2.0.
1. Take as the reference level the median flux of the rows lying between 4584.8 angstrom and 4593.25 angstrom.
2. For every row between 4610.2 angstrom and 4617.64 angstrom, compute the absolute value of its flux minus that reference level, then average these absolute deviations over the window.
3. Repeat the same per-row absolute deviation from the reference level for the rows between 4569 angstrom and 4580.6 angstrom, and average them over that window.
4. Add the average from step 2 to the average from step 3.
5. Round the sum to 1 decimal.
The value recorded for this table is 1.6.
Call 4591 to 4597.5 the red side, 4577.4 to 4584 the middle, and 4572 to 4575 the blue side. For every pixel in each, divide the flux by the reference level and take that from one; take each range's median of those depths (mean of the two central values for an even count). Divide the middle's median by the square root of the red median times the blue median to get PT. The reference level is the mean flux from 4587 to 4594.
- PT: 1.02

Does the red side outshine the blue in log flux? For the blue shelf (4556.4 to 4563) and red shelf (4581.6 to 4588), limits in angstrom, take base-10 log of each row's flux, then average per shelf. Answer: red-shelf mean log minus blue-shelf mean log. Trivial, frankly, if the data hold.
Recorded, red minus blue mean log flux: 0.03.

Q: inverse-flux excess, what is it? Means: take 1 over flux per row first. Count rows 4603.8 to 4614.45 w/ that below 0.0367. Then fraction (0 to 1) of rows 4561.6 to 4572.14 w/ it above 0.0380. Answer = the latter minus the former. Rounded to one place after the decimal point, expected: -3.5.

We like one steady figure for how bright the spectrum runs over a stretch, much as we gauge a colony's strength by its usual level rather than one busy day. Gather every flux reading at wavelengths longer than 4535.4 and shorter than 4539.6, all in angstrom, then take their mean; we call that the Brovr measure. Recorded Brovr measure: 27.2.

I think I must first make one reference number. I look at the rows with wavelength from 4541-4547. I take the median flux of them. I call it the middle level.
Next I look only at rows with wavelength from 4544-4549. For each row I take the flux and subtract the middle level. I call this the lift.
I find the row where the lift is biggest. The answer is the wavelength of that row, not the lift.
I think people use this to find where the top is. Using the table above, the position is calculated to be 4548.51 angstrom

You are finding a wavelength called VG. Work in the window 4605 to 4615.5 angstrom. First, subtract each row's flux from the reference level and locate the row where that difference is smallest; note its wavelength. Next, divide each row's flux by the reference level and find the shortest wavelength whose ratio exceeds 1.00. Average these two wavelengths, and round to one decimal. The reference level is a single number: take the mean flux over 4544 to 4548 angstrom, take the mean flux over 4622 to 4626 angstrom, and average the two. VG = 4607.0 angstrom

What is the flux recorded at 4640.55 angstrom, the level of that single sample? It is 27.29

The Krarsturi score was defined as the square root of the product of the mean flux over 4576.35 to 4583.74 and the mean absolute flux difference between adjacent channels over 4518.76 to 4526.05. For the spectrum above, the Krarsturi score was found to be 5.5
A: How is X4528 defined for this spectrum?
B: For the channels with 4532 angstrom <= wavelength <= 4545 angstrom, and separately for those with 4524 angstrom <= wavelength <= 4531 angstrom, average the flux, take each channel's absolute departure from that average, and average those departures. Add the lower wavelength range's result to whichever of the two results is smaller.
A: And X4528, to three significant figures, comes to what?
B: 1.73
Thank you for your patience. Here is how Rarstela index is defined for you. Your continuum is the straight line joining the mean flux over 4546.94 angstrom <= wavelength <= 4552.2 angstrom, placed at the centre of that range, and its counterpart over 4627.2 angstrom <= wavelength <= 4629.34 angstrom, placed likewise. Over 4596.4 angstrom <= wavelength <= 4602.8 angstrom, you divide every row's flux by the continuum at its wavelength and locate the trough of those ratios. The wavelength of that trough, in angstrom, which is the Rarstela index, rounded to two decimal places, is 4599.07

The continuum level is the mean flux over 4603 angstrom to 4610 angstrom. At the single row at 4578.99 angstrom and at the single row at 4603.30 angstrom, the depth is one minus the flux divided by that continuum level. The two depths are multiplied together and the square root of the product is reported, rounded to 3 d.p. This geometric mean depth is 0.013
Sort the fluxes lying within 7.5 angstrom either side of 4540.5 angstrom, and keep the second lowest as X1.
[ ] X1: 24.41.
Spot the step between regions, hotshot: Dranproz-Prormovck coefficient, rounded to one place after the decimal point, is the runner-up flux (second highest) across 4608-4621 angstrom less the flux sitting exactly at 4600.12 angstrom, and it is 3.3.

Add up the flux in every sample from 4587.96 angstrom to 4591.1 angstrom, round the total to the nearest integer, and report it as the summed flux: 127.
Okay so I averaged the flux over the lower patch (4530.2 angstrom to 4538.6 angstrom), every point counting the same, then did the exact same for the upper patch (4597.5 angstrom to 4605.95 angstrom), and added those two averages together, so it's 53.7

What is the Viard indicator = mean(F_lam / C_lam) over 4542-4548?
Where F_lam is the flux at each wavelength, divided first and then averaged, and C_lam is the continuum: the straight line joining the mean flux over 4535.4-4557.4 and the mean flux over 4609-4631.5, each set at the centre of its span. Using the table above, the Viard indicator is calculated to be 0.976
